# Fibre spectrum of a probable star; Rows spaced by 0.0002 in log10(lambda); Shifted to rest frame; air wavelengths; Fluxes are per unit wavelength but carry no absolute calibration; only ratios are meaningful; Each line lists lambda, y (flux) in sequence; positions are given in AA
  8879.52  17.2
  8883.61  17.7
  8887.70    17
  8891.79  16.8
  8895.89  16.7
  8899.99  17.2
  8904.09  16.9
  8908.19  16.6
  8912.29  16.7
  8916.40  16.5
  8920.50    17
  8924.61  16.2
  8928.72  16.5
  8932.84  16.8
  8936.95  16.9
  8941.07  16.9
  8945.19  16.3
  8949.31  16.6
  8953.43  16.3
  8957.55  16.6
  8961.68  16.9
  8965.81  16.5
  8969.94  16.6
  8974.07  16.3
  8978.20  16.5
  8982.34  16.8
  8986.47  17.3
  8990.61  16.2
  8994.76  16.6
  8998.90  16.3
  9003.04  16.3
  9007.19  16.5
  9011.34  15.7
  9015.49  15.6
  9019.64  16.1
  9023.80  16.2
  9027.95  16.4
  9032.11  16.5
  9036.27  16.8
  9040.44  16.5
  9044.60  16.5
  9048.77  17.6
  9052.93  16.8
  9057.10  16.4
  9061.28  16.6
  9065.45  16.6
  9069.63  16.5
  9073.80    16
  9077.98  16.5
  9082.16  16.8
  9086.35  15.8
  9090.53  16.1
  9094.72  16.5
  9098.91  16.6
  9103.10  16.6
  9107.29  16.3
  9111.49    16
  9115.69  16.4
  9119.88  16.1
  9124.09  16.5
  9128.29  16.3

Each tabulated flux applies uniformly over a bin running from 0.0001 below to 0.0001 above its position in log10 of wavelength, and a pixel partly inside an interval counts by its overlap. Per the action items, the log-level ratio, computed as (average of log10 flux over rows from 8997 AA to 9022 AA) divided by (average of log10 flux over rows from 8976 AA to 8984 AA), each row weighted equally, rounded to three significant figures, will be 0.988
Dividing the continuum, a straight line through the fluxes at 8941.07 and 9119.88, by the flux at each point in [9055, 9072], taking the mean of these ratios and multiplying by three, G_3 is 2.97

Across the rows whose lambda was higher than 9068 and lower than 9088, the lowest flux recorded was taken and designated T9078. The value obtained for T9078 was 15.8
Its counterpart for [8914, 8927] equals 16.2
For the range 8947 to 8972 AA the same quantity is 16.3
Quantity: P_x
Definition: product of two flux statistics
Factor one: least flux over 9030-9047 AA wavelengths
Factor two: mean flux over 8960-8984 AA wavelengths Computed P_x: 274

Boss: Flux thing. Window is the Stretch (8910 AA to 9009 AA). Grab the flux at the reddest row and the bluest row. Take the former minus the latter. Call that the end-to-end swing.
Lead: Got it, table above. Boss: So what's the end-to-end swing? -0.20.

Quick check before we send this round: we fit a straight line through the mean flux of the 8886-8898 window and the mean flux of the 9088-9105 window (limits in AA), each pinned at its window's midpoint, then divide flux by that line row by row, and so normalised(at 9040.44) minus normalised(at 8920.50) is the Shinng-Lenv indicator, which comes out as -0.016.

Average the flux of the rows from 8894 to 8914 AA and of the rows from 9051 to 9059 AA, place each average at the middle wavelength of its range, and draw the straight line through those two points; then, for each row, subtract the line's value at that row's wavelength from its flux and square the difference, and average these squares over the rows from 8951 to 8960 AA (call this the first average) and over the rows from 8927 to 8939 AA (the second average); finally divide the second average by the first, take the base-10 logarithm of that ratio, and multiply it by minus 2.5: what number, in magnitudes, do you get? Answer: 1.3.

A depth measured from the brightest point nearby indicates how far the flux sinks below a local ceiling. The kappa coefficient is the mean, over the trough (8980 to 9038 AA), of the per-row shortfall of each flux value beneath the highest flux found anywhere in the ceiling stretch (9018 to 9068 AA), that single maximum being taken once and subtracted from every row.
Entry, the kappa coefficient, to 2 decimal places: 1.22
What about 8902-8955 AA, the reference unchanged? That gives 0.97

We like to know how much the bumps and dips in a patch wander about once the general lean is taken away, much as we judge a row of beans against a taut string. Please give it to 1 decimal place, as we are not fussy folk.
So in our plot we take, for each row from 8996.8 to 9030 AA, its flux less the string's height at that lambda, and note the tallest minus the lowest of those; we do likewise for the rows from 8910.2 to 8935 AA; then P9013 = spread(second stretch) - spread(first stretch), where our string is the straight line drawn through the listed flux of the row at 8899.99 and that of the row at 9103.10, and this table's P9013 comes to -0.1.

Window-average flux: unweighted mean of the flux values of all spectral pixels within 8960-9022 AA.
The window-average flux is 16.4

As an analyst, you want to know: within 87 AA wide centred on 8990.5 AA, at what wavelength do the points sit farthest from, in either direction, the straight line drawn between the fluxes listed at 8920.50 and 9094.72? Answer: 9015.49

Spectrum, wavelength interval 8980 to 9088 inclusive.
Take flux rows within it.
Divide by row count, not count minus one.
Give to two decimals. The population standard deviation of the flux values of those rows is 0.43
